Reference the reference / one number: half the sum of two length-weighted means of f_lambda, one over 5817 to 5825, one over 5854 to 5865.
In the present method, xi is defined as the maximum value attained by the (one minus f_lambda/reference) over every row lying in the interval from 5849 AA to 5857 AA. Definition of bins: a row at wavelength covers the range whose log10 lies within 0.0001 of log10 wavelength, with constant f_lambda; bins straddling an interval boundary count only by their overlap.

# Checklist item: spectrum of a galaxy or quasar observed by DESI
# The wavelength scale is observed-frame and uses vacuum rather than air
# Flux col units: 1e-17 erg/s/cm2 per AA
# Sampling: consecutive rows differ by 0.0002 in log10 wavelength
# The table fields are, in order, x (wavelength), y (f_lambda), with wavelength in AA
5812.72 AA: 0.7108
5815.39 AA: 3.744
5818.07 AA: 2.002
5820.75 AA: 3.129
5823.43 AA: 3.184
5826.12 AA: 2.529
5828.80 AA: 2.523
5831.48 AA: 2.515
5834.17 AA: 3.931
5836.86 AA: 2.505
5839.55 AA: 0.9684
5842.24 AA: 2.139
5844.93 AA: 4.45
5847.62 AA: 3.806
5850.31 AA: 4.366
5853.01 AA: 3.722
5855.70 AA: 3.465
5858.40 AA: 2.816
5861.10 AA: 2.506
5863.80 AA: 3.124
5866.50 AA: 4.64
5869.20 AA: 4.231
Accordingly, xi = -0.20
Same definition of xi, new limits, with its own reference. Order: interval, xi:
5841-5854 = 0.26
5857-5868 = 0.13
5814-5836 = 0.31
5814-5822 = 0.31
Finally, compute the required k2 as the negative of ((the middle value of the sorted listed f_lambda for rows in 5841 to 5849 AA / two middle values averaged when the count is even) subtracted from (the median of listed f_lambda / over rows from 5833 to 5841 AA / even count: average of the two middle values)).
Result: 1.3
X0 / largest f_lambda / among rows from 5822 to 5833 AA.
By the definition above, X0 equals 3.184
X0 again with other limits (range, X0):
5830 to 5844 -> 3.931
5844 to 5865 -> 4.45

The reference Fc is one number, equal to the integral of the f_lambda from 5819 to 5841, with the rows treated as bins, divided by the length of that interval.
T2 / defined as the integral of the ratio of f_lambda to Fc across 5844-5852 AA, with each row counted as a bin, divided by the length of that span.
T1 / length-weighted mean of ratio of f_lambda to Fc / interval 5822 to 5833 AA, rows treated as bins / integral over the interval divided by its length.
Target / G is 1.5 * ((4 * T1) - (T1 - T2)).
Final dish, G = 7.0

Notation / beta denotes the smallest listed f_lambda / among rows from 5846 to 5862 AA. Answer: 2.506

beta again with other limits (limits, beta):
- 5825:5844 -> 0.9684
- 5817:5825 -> 2.002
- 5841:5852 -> 2.139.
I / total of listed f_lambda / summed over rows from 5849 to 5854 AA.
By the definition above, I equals 8.1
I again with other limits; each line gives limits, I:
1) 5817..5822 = 5.1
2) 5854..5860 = 6.3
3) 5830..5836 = 6.4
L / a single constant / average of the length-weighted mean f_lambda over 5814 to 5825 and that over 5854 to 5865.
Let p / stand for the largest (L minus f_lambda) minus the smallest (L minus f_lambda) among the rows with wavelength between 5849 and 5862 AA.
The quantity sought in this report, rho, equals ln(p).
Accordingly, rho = 0.6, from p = 1.9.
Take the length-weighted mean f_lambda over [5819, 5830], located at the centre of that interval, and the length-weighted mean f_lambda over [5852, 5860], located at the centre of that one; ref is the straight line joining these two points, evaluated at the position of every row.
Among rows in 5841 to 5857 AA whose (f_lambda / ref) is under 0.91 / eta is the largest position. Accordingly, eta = 5842.24 AA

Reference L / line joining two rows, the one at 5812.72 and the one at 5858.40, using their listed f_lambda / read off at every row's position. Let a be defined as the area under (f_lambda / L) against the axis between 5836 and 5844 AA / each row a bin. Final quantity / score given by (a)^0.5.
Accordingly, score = 2.8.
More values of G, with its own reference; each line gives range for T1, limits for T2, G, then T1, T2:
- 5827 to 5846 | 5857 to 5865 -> 6.2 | 1.02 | 1.06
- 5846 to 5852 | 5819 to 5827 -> 8.6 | 1.54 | 1.10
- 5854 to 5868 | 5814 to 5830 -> 7.3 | 1.26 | 1.08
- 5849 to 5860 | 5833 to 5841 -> 7.4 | 1.35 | 0.92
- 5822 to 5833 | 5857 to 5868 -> 6.5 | 1.02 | 1.24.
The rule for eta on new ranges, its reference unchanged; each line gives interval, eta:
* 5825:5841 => 5839.55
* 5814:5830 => 5828.80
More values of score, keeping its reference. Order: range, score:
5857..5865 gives 2.8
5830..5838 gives 3.8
